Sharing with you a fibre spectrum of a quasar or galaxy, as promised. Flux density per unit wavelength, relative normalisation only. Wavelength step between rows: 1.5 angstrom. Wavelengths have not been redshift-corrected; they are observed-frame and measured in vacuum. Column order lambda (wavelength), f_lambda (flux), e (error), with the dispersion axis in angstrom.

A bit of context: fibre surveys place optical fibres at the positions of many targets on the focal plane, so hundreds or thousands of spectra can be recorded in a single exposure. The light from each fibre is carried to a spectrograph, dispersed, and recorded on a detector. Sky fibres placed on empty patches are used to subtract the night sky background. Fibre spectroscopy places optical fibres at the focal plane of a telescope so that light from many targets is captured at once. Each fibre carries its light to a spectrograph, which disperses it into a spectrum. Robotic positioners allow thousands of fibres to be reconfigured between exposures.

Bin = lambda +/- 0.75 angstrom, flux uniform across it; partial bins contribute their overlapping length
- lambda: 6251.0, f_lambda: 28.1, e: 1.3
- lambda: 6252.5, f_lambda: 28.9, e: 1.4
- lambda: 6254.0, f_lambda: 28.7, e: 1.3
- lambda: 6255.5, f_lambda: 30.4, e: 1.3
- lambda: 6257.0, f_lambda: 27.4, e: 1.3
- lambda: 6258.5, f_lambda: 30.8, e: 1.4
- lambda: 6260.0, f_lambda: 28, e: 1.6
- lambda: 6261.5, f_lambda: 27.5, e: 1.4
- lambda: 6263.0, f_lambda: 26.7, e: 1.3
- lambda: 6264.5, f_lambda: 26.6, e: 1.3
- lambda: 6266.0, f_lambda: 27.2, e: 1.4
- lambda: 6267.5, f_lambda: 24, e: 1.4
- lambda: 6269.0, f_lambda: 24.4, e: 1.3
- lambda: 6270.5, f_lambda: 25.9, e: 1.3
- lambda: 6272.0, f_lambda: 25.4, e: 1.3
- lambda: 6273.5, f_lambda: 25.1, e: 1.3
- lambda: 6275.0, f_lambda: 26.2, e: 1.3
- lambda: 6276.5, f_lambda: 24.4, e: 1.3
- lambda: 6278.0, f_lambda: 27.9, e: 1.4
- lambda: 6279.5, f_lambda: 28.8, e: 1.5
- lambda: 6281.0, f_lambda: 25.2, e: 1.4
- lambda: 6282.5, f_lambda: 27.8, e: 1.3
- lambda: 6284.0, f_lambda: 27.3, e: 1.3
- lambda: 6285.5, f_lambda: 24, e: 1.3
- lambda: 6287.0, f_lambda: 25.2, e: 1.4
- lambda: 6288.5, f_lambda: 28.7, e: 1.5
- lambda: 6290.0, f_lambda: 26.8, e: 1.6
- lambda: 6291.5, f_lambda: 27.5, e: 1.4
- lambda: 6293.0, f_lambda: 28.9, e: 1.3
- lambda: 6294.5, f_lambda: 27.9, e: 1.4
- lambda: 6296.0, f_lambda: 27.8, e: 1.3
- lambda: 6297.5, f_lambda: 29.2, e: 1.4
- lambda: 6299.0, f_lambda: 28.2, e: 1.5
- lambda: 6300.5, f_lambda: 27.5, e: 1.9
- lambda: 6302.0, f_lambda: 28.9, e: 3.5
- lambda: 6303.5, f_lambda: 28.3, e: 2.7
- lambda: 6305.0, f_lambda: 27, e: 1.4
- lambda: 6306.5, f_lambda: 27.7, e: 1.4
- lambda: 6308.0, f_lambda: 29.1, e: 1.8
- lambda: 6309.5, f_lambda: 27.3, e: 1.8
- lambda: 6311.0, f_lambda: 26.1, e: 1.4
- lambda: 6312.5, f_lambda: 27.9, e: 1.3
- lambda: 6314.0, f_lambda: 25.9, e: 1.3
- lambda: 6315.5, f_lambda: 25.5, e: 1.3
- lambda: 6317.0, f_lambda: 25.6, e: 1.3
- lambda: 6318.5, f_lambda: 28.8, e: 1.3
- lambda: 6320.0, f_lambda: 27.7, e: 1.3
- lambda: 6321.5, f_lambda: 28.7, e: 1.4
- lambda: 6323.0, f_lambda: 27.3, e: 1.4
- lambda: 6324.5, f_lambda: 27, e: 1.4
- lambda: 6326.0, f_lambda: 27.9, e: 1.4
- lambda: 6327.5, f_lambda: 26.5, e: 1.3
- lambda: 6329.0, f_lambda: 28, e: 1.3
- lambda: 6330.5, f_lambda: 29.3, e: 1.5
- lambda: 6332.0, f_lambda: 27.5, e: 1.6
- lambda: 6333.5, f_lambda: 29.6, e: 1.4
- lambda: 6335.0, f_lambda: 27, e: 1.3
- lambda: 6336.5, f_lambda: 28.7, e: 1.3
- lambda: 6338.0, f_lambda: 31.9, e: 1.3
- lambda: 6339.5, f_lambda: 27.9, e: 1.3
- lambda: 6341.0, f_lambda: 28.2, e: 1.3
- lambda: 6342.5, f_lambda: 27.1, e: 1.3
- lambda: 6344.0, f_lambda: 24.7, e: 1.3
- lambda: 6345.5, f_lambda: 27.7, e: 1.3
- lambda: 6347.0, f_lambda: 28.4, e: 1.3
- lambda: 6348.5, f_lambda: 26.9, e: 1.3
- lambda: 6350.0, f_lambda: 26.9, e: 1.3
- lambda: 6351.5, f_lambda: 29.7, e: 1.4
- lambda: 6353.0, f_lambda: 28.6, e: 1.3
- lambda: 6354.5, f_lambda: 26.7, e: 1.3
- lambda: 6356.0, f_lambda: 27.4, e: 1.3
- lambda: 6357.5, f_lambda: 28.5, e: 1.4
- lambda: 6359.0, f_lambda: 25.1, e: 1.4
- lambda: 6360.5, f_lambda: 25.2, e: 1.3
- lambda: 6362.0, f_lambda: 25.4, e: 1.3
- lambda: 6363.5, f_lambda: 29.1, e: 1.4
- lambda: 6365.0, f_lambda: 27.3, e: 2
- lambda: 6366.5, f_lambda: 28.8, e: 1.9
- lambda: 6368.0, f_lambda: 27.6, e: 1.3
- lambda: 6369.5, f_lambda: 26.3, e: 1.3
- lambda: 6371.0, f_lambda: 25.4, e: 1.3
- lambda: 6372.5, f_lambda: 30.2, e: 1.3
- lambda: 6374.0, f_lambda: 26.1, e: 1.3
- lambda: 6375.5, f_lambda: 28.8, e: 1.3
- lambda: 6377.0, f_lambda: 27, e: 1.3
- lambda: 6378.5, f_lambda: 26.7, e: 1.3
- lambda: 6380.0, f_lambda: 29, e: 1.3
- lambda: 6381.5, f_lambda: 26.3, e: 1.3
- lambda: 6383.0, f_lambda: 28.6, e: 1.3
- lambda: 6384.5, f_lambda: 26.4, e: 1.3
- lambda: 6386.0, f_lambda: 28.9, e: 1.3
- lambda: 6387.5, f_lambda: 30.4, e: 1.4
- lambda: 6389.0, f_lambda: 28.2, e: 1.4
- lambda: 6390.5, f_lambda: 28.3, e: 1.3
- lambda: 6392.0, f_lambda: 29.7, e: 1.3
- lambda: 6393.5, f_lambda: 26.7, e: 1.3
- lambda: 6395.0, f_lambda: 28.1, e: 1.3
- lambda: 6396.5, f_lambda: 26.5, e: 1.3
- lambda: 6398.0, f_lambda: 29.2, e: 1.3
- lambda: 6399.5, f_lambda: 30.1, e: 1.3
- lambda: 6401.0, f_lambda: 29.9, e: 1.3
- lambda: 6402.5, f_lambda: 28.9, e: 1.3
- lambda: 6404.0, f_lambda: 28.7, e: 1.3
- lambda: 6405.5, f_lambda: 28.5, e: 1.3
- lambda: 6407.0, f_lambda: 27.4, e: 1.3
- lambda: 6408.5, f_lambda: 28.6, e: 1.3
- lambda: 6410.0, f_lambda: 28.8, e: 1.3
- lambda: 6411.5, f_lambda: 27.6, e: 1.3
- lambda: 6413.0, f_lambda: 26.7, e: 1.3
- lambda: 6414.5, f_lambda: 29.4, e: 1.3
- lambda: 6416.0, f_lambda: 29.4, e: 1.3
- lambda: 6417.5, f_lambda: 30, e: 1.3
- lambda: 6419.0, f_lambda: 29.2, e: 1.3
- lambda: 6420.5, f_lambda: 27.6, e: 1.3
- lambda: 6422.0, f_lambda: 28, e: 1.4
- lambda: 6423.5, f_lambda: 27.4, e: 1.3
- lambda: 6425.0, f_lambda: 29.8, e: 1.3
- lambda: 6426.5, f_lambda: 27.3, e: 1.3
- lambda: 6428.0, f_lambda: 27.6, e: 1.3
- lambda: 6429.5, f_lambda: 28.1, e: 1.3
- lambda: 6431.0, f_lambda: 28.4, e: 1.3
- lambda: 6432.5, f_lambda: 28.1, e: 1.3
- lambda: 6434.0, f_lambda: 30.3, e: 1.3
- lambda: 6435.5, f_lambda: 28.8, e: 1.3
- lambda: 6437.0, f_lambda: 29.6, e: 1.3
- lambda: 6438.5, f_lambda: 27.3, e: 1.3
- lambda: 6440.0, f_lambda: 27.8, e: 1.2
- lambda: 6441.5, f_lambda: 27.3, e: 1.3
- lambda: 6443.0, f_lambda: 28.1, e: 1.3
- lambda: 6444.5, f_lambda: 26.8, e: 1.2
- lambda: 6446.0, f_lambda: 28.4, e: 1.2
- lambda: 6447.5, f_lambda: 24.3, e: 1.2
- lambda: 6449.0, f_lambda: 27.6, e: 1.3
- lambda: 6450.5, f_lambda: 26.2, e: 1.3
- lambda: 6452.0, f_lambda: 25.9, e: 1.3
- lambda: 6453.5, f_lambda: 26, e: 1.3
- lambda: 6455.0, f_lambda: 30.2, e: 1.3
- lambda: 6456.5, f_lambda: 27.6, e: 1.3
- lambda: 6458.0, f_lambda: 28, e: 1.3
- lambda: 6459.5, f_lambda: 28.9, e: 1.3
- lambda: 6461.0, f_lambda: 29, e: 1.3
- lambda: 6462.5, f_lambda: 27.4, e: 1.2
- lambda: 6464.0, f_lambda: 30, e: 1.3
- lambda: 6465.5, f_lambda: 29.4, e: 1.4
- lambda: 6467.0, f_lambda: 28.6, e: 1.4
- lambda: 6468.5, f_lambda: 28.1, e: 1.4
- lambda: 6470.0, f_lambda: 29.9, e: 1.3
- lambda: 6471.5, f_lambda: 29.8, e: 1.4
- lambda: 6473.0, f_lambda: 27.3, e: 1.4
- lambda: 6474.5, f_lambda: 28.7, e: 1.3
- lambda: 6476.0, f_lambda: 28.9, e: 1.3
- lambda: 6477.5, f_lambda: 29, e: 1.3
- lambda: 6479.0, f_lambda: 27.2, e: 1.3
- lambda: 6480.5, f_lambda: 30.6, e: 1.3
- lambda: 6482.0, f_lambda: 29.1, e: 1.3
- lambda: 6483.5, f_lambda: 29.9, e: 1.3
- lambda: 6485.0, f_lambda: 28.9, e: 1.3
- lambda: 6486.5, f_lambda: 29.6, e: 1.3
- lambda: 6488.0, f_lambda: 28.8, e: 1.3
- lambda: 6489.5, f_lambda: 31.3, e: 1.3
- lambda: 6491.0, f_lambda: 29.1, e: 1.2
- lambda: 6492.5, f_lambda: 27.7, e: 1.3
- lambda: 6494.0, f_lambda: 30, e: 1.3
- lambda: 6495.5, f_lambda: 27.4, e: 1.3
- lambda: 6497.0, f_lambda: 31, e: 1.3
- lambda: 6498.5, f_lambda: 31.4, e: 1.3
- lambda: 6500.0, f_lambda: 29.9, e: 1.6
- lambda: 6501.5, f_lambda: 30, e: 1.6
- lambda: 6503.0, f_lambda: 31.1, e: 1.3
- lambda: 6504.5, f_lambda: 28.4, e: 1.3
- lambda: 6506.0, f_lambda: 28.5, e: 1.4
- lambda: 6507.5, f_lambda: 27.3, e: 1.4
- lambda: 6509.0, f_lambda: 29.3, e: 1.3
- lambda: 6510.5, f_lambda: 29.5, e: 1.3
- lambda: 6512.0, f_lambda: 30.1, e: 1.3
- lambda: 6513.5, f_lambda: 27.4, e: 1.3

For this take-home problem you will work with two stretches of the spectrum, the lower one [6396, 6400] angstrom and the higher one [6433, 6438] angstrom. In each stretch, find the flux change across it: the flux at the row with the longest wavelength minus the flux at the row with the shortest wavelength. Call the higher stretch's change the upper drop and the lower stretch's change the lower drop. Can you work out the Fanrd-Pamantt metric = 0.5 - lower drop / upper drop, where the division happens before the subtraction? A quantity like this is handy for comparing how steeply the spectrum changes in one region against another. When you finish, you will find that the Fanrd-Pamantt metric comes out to 5.6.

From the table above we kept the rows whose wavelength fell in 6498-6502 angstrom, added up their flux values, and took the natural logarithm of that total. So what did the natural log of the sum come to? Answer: 4.51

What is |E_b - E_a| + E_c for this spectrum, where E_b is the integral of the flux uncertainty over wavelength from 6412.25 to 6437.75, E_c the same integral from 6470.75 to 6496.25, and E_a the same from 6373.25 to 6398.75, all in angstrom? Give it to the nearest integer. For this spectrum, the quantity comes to 33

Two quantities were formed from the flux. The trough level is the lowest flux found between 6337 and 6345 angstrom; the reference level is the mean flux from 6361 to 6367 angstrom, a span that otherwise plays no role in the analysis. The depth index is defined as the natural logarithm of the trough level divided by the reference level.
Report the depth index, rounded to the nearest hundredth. -0.11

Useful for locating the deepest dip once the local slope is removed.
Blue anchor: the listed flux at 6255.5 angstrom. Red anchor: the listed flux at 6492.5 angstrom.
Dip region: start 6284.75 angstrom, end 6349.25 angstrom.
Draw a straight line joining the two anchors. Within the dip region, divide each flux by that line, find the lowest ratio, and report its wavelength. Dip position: 6285.5 angstrom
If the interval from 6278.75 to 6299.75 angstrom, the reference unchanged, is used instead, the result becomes 6285.5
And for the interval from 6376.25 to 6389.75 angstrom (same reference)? 6381.5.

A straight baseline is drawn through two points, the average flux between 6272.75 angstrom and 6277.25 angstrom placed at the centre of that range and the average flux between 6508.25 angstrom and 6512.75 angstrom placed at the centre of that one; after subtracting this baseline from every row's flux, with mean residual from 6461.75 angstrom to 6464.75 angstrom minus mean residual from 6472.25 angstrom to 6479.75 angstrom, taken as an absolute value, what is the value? 0.7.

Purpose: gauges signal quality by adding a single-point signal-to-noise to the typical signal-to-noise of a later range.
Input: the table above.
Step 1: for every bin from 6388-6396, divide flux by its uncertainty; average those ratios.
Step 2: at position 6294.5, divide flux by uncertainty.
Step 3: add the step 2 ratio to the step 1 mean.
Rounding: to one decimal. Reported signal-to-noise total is 41.3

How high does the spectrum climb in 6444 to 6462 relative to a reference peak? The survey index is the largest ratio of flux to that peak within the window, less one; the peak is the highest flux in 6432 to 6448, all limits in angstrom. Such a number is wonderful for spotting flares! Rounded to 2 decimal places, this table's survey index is 0.00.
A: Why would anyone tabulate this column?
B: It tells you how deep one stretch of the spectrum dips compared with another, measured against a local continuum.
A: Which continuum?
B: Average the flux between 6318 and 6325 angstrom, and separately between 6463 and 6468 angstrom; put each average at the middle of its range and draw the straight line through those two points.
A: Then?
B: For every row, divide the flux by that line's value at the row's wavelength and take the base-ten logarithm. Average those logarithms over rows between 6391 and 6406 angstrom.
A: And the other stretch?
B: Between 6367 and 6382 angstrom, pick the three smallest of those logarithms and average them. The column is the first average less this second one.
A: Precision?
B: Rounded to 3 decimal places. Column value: 0.039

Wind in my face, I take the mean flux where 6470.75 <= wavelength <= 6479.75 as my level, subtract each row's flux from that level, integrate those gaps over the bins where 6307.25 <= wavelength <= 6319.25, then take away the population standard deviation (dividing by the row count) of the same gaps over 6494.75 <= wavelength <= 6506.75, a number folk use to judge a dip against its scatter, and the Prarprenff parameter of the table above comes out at 16.1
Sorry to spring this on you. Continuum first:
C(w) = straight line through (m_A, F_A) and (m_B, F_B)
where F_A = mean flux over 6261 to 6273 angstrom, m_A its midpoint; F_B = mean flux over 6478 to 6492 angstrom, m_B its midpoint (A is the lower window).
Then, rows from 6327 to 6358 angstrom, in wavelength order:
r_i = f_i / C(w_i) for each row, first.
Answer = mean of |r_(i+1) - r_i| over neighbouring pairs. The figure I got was 0.064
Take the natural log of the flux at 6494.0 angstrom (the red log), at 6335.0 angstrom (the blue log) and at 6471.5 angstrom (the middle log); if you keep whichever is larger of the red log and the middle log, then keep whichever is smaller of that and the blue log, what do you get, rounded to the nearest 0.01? 3.30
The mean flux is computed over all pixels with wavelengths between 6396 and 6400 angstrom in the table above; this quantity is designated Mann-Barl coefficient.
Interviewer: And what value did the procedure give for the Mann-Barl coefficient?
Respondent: 28.6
